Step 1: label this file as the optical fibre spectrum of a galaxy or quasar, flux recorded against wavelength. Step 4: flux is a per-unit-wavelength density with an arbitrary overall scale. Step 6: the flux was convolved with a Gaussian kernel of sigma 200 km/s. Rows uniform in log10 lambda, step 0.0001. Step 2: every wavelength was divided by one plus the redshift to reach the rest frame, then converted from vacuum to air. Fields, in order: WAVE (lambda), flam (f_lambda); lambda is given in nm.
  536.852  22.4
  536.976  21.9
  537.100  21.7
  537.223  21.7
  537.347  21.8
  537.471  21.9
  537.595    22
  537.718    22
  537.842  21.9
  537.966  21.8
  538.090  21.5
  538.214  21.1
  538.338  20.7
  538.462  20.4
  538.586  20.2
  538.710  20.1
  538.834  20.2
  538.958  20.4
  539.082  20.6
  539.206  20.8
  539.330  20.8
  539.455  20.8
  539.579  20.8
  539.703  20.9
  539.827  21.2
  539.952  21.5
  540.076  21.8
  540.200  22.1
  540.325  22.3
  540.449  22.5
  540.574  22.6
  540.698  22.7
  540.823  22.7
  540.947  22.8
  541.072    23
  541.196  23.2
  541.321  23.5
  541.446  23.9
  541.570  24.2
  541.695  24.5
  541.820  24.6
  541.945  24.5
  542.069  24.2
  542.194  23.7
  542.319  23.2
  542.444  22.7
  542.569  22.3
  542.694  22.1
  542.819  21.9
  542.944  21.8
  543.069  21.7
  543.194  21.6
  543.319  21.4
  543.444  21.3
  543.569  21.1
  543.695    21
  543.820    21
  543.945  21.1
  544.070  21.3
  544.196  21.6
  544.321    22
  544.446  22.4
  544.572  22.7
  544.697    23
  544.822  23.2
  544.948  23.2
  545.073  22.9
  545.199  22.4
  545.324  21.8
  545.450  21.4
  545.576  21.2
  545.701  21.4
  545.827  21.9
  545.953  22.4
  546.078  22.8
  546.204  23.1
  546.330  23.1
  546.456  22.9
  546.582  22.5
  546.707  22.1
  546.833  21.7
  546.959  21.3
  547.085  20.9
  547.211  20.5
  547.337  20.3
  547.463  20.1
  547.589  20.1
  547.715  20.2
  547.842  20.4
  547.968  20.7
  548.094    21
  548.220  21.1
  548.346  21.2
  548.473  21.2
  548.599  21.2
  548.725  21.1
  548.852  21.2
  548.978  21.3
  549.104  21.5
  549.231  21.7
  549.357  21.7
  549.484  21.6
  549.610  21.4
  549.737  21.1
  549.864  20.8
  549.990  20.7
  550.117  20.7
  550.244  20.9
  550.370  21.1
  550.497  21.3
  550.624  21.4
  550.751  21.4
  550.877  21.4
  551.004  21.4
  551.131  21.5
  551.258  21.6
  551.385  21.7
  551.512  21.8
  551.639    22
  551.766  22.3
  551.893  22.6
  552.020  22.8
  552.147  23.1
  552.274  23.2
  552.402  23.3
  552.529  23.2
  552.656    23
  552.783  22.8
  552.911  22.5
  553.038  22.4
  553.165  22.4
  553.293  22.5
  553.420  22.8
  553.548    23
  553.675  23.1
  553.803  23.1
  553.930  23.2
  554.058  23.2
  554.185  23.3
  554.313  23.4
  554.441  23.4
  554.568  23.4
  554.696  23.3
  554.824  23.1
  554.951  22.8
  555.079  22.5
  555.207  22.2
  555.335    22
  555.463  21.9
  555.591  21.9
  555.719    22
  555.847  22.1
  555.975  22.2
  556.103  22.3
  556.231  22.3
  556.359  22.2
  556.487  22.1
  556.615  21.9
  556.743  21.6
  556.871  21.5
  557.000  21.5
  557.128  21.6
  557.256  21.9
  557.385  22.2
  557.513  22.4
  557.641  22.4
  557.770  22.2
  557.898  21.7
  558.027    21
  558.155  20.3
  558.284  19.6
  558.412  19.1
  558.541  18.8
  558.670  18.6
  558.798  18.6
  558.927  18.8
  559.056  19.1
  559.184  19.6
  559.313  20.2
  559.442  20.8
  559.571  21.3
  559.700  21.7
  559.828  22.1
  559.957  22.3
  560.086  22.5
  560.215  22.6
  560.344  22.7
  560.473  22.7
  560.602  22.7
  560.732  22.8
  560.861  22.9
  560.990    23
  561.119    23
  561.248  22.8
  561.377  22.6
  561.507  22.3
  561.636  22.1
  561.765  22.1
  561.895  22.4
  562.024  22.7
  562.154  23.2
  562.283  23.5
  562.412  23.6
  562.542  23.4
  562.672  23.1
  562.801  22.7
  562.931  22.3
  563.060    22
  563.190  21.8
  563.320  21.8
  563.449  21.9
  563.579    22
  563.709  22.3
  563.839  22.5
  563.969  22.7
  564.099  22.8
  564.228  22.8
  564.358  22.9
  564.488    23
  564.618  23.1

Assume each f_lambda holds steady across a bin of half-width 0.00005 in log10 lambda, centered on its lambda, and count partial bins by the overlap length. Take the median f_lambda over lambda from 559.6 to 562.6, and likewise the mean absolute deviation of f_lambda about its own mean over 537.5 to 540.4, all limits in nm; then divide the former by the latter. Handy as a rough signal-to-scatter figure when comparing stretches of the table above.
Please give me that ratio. 38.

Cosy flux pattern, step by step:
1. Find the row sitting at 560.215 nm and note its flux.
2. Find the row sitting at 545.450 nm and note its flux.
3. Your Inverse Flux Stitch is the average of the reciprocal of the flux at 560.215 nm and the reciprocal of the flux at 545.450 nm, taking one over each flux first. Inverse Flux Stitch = 0.0455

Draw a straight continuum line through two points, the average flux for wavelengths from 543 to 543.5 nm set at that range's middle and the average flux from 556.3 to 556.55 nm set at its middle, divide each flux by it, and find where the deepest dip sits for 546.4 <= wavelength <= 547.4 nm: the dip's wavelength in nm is 547.337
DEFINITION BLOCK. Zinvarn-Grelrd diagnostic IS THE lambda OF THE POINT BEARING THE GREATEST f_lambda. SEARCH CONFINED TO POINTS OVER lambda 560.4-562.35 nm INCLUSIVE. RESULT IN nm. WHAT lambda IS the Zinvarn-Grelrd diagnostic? 562.283 nm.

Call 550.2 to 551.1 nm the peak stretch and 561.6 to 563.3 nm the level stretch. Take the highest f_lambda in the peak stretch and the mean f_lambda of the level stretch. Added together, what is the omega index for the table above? 44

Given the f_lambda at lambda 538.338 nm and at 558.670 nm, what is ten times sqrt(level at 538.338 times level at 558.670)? 196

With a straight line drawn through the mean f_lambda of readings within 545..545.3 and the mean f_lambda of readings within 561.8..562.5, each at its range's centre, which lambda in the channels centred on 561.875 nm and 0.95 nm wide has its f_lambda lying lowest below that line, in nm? 561.765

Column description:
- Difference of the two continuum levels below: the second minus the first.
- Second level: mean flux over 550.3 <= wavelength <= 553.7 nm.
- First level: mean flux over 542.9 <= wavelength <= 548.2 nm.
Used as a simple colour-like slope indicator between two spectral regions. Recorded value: 0.6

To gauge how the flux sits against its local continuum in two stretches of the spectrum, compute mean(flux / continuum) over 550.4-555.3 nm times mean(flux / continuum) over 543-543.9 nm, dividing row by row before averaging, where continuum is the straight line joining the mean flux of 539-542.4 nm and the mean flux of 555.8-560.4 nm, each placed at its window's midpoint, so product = 0.994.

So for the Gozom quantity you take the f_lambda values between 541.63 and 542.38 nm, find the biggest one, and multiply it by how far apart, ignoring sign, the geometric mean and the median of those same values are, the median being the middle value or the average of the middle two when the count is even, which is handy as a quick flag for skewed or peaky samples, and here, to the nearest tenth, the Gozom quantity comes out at 5.9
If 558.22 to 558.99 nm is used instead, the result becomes 2.2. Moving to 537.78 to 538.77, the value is 1.1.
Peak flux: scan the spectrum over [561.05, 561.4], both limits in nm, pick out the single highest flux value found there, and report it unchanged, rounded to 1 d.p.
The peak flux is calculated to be 23.0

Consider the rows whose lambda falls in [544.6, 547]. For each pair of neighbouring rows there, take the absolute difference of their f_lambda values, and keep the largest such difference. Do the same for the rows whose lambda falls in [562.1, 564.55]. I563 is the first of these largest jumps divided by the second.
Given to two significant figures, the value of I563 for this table 1.5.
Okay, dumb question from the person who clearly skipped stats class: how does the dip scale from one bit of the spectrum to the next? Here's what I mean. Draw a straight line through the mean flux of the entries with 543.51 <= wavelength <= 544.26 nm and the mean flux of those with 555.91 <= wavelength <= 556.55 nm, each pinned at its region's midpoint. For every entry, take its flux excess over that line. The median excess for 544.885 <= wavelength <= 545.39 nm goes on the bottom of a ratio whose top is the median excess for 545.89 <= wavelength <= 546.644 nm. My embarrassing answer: 1.1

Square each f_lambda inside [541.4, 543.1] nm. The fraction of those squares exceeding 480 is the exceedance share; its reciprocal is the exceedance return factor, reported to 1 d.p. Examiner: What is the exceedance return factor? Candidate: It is 1.3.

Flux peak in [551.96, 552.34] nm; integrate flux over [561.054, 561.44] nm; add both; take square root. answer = 5.66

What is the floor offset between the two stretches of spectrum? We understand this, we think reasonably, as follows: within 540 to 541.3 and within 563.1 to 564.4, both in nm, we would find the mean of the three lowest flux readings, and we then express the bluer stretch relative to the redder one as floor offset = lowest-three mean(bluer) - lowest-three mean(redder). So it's 0.23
